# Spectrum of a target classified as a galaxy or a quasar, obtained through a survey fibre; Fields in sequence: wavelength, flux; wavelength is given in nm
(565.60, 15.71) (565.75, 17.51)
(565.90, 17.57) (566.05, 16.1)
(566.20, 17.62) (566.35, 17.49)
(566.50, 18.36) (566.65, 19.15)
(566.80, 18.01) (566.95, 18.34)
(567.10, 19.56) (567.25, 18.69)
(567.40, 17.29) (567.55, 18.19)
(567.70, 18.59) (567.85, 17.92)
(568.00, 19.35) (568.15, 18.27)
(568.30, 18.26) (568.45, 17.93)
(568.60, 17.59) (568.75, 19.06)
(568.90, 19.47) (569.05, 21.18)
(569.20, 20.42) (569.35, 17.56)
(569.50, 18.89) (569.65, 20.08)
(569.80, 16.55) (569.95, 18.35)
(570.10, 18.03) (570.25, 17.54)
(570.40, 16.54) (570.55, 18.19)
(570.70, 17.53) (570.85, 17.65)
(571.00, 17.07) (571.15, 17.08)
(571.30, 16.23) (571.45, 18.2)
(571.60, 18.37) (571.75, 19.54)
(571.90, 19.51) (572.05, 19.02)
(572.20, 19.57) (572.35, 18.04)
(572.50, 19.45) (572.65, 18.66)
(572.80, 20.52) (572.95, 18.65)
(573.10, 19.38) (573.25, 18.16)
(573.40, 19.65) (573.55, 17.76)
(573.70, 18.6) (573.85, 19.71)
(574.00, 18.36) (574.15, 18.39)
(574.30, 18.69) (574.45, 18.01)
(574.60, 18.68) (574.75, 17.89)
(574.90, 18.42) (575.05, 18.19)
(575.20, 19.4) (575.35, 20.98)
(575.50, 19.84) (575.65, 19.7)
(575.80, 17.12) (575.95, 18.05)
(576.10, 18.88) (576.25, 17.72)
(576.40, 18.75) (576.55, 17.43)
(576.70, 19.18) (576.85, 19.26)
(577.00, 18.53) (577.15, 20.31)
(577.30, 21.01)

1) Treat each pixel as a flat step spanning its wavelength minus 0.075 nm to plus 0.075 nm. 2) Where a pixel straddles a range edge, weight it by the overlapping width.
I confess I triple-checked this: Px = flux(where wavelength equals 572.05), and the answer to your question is 19.02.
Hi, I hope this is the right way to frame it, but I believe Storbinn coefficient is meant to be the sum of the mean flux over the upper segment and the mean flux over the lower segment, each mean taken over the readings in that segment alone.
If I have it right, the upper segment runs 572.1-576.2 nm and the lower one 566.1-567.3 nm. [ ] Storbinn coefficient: 37.2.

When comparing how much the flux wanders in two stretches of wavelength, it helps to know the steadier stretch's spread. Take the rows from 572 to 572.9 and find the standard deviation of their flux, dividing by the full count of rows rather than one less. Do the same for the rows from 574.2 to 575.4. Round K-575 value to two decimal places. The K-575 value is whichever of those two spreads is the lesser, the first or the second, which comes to 0.78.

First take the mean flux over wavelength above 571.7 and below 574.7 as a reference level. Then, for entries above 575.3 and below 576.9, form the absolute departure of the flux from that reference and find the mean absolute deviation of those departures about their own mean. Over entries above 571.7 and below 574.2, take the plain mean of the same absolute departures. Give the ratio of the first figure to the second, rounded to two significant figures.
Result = 0.84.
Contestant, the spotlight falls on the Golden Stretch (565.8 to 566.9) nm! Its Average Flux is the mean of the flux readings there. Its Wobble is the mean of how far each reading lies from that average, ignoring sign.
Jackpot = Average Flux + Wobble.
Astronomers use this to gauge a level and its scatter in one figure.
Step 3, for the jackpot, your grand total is 18.4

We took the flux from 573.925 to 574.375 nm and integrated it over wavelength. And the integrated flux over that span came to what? 8.3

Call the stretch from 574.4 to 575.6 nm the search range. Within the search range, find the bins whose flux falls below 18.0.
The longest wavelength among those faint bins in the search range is 574.75 nm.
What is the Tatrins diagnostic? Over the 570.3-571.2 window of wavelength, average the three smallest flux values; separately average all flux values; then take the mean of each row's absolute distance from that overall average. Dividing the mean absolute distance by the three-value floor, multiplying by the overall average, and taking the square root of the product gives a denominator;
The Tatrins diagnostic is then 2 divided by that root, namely 3.0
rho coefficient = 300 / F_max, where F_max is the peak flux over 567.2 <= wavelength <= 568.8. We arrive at 15.5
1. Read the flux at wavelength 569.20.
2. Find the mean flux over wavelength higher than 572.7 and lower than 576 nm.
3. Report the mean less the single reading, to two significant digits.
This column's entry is -1.6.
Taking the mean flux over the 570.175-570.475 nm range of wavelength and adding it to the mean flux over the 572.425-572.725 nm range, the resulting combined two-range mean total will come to 36.1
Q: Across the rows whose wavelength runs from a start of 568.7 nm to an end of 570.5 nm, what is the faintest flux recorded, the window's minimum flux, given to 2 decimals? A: 16.54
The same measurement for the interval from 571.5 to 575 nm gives 17.76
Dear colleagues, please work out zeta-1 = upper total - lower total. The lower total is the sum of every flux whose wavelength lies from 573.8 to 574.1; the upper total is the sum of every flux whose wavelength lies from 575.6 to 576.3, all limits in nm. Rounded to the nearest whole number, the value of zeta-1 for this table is 53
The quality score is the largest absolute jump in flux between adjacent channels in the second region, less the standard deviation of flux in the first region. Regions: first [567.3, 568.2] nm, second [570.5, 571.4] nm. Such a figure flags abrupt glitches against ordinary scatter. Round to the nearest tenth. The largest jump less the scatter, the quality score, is 0.2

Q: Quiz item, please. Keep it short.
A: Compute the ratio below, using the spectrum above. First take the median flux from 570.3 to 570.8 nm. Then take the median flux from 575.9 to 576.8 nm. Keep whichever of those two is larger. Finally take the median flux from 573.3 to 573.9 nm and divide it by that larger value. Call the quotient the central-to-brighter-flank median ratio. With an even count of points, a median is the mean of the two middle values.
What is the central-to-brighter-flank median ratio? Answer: 1.04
